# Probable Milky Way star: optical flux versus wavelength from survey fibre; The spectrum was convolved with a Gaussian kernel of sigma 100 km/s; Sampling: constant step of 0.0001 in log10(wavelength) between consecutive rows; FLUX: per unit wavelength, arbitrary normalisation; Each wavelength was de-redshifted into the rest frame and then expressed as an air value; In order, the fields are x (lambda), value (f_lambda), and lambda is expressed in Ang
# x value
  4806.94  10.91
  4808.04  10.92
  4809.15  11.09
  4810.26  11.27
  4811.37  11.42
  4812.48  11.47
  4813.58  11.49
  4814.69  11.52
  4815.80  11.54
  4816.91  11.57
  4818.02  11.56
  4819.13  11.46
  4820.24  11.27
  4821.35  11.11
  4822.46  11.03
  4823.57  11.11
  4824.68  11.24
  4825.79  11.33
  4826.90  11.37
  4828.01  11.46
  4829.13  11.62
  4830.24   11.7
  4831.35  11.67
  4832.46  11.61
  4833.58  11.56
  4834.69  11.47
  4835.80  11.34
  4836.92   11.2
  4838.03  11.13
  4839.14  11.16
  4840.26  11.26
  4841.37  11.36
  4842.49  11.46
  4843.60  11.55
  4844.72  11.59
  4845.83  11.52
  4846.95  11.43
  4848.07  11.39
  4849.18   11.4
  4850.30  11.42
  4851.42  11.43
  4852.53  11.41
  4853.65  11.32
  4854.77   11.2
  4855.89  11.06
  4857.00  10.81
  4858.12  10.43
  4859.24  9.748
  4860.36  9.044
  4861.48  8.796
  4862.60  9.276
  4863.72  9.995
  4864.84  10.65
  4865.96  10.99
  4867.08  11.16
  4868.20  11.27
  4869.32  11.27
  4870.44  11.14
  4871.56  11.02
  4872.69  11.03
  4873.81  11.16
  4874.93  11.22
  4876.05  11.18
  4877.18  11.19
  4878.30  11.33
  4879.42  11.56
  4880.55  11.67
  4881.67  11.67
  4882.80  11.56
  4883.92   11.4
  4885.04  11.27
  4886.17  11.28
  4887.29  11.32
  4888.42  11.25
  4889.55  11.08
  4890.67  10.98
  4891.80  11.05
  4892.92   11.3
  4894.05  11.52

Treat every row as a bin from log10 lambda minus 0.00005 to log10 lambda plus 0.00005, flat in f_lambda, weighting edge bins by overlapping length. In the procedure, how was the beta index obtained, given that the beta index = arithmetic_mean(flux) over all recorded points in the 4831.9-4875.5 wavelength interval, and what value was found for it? 11.0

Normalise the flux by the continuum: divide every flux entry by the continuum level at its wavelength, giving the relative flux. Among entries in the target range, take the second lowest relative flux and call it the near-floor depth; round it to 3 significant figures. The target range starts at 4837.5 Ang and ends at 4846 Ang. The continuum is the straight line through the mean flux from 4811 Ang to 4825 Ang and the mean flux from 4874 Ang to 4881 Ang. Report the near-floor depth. 0.982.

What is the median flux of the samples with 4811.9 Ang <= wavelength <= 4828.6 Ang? 11.5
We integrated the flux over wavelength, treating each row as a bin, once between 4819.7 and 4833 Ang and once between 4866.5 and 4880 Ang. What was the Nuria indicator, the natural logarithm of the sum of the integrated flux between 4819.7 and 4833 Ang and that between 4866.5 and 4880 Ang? 5.71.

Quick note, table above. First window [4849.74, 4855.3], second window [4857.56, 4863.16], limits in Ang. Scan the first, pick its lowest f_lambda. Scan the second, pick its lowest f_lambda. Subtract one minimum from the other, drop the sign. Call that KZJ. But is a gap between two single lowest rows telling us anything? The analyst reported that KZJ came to 2.40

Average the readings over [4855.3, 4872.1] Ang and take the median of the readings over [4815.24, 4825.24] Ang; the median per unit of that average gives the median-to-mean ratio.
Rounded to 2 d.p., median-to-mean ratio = 1.08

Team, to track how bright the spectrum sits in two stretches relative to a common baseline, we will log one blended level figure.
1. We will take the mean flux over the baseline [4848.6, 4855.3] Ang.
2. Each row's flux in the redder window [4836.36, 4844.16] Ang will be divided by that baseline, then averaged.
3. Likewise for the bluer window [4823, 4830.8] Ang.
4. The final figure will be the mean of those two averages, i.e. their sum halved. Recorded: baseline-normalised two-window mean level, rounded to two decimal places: 1.00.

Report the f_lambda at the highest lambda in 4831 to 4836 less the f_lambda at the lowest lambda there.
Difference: -0.33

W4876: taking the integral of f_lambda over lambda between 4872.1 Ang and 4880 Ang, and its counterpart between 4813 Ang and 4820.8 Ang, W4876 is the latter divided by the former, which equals 1.01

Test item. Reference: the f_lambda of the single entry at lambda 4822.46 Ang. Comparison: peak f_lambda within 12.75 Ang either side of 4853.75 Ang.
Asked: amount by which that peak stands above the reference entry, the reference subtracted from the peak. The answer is 0.6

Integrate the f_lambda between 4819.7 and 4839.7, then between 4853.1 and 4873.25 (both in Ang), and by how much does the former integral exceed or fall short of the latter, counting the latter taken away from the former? 14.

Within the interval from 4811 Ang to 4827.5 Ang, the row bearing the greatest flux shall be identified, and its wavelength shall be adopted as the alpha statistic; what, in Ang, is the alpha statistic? 4816.91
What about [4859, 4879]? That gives 4878.30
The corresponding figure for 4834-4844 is 4843.60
